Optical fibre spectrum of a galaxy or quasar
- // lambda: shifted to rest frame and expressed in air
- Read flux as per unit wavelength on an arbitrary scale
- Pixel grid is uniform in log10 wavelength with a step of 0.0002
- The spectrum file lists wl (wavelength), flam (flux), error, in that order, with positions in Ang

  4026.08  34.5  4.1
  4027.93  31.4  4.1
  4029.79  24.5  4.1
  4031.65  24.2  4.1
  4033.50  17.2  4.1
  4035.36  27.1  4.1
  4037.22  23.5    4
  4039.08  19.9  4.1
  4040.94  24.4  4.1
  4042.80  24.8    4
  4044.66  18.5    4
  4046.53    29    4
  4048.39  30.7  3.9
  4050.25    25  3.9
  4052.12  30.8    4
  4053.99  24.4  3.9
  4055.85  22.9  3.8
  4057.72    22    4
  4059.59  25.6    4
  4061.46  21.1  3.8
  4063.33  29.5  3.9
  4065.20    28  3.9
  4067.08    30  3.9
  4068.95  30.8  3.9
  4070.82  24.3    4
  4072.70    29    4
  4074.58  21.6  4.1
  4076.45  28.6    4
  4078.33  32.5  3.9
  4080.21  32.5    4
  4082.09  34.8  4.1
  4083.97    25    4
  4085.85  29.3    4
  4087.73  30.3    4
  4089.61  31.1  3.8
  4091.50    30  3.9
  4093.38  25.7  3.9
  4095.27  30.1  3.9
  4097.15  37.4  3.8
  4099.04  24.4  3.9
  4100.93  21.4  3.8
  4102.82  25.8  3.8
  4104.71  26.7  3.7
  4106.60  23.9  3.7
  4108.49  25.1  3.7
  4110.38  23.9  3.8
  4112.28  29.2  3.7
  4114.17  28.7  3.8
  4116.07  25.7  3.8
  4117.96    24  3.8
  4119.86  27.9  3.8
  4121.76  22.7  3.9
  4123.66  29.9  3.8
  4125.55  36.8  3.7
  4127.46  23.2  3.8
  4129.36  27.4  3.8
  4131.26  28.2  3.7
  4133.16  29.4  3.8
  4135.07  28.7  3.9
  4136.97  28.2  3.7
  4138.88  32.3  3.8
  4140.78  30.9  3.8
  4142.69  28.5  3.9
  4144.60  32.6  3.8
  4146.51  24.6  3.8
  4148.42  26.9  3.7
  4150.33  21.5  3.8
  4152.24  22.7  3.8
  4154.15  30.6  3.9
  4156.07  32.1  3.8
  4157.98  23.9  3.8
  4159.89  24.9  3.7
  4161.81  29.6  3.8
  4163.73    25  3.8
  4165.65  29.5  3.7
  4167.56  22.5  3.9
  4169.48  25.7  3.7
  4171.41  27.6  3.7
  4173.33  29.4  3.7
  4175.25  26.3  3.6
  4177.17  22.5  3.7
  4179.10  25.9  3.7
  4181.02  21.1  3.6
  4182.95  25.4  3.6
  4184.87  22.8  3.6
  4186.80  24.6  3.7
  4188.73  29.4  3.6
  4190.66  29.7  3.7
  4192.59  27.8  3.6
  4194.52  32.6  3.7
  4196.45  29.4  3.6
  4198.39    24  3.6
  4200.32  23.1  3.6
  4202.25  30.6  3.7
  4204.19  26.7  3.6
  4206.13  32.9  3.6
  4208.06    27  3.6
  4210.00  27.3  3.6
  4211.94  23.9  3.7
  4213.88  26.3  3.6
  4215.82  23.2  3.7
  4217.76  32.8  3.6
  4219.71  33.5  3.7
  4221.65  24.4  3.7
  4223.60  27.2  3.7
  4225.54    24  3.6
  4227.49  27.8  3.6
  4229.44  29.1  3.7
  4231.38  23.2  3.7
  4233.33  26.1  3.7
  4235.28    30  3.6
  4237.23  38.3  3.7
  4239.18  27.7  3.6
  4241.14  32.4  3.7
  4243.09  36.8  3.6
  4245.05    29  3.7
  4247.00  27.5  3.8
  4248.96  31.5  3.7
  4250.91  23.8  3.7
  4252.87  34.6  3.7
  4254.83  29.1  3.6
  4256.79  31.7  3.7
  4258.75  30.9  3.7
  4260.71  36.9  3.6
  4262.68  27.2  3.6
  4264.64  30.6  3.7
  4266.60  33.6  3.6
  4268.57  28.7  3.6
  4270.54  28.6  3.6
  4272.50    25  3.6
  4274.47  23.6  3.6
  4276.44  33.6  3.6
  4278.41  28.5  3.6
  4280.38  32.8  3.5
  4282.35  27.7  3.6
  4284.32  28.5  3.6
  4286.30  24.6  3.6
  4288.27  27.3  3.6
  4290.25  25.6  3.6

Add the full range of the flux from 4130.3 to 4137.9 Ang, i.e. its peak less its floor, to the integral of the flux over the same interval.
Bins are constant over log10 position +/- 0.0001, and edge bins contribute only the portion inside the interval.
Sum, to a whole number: 219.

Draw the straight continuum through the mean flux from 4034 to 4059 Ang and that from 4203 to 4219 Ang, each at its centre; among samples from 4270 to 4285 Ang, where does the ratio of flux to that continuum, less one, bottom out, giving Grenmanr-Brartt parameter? 4274.47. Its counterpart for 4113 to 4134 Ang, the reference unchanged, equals 4121.76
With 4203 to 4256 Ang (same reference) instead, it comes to 4231.38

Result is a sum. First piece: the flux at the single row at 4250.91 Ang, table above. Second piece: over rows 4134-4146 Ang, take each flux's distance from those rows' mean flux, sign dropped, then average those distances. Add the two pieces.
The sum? 26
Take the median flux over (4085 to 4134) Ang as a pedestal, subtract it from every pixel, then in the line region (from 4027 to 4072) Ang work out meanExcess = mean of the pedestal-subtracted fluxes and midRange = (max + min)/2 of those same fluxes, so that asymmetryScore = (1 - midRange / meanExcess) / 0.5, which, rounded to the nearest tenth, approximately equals -1.0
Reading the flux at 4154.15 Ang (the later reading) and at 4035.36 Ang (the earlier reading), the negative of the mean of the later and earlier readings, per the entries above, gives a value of -29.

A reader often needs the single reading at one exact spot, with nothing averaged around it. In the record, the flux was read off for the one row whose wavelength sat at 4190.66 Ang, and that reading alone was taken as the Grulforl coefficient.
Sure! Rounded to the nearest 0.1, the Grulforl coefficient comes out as 29.7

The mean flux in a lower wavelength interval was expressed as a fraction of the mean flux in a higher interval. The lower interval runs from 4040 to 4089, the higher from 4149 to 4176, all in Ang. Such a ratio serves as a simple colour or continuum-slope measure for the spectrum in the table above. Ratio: 1.02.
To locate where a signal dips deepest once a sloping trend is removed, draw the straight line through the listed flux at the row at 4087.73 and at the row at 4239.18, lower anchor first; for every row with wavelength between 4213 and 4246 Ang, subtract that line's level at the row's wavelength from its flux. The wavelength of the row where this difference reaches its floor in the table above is 4215.82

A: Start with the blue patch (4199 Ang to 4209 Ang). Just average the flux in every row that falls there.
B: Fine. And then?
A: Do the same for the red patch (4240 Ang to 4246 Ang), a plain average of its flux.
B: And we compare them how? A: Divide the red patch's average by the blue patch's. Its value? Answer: 1.17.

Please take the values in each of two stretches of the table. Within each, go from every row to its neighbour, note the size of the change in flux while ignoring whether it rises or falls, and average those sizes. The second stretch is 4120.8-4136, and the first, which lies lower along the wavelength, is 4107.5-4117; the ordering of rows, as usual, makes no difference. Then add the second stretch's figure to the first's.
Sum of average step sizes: 7.4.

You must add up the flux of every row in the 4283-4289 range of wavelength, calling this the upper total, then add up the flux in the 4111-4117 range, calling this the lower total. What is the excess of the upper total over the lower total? -3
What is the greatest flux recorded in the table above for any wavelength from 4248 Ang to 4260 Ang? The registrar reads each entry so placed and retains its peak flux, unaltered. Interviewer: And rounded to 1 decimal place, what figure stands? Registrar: 34.6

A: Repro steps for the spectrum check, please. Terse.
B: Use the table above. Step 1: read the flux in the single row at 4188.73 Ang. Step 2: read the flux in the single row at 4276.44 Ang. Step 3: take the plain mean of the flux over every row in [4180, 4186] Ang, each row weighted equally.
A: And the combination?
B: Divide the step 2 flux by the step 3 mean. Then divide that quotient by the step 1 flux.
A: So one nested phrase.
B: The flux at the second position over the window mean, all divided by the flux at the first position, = 0.049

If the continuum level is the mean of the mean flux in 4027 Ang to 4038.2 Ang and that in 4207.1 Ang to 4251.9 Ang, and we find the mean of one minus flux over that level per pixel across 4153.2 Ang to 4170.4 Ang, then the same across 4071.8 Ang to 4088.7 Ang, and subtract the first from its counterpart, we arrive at -0.083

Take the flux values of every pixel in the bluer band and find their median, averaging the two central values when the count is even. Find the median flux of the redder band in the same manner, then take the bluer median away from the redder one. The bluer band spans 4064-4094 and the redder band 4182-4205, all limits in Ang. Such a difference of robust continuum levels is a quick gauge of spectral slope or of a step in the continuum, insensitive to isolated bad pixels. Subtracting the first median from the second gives -2.4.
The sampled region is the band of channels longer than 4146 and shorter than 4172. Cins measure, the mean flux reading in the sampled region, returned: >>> 26.2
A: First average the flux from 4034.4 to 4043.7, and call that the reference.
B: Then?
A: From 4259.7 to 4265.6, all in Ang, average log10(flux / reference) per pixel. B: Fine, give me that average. 0.12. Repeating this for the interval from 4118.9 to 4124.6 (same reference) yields 0.05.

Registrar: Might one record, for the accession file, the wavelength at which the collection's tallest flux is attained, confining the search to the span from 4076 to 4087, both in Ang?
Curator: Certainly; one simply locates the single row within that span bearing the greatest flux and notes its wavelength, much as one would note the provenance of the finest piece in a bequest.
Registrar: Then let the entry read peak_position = 4082.09 Ang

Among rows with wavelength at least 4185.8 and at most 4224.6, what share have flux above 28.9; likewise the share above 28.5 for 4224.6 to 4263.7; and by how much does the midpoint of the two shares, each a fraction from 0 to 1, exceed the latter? -0.10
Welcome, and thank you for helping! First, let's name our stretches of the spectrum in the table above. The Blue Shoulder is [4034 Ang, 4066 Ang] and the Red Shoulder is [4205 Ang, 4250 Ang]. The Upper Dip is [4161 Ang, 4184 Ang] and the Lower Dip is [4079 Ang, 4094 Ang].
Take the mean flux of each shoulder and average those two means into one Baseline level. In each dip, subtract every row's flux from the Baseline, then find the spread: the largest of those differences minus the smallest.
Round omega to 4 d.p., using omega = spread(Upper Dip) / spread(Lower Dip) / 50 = 0.0173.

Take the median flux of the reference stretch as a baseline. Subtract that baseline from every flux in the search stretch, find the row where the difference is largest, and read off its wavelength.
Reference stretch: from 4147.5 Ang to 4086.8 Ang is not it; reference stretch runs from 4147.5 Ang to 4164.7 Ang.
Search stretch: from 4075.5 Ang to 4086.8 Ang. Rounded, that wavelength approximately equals 4082.09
